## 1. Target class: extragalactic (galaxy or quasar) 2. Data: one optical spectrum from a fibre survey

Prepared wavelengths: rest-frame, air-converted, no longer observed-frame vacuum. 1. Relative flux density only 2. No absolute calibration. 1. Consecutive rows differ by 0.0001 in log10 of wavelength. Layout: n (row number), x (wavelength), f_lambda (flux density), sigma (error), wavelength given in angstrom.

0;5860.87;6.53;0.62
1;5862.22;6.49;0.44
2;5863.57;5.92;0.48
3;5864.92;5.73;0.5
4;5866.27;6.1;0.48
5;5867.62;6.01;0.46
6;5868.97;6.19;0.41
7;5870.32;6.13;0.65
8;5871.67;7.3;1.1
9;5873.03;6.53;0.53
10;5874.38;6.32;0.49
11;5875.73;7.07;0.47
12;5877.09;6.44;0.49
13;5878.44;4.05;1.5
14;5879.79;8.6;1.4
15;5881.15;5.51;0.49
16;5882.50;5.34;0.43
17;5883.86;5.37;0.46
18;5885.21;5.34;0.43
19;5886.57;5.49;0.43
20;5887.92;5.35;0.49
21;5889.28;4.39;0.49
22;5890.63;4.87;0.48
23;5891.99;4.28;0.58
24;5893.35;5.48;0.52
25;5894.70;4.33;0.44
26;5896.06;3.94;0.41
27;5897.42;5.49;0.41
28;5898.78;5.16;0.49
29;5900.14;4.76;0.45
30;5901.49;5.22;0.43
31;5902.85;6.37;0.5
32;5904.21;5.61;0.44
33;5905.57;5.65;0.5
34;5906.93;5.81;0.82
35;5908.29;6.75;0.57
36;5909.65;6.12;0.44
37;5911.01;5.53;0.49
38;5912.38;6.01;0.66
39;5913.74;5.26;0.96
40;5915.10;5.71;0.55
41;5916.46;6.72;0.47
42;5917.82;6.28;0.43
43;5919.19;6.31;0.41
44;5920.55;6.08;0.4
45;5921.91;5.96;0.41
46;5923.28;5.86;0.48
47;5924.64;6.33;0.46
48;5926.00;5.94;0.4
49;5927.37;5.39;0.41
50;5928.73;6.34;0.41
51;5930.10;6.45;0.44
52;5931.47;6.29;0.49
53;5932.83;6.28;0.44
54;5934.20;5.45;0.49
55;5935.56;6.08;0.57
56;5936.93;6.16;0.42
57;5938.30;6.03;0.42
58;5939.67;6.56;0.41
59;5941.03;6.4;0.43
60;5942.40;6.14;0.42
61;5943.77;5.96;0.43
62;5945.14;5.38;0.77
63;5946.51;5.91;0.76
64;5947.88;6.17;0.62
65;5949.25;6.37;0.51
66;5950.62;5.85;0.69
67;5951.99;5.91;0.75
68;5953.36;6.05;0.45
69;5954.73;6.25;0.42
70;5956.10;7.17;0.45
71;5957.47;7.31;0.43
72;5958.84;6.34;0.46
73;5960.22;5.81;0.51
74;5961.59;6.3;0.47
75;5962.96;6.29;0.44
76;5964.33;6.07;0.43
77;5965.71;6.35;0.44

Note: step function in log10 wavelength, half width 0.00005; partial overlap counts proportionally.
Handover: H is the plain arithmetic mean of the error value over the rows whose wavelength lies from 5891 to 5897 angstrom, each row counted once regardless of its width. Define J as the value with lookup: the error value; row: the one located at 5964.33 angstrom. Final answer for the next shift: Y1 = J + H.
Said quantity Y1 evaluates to 0.92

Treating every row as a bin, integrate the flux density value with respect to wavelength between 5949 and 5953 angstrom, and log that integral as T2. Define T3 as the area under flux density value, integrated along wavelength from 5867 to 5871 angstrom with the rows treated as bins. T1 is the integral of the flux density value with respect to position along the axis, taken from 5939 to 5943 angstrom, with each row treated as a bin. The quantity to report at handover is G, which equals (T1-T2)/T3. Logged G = 0.06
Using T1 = 25.5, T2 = 24.0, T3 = 24.5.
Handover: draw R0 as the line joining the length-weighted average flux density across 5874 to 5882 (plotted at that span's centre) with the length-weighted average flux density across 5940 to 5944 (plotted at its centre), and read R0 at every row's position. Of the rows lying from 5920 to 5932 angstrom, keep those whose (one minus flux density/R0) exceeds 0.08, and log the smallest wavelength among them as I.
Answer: 5927.37 angstrom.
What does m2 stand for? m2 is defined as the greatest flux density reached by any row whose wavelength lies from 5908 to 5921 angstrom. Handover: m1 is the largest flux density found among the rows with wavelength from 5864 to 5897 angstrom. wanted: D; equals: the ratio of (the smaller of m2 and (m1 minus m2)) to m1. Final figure 0.215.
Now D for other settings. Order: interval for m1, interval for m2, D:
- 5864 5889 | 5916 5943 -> 0.219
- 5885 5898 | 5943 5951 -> -0.160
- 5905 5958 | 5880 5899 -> 0.246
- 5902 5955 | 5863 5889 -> -0.274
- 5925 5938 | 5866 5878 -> -0.132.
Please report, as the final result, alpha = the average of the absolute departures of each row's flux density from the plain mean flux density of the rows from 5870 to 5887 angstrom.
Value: 0.86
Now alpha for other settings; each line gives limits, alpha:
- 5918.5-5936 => 0.26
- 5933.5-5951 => 0.25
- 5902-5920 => 0.38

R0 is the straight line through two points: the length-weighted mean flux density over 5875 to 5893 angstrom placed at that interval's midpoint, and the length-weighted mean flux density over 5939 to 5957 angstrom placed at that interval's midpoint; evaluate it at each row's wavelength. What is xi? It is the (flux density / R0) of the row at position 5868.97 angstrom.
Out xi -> 1.15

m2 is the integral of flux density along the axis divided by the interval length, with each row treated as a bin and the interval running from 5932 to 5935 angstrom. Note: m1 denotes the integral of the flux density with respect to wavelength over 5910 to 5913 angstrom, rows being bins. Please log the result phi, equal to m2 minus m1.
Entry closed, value -11.5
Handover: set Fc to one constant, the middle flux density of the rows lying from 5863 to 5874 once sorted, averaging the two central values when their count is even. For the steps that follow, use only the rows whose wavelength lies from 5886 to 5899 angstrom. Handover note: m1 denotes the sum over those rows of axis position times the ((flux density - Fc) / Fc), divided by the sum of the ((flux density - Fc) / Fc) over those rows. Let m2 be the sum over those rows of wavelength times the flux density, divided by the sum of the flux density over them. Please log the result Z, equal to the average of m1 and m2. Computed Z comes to 5892.8 angstrom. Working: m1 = 5892.9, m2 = 5892.6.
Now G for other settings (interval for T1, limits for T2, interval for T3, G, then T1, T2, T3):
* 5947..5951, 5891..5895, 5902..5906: 0.24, 24.6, 19.0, 23.4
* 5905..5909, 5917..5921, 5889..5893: -0.04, 24.3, 25.0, 18.4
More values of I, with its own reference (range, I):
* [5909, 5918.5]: 5911.01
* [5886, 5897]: 5886.57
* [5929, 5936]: 5934.20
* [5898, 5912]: 5898.78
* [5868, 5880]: 5878.44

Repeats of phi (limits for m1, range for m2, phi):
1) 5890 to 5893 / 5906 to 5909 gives -7.7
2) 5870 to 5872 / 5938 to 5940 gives -7.2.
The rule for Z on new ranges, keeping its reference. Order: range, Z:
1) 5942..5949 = 5945.1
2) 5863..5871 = 5865.7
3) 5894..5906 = 5899.3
